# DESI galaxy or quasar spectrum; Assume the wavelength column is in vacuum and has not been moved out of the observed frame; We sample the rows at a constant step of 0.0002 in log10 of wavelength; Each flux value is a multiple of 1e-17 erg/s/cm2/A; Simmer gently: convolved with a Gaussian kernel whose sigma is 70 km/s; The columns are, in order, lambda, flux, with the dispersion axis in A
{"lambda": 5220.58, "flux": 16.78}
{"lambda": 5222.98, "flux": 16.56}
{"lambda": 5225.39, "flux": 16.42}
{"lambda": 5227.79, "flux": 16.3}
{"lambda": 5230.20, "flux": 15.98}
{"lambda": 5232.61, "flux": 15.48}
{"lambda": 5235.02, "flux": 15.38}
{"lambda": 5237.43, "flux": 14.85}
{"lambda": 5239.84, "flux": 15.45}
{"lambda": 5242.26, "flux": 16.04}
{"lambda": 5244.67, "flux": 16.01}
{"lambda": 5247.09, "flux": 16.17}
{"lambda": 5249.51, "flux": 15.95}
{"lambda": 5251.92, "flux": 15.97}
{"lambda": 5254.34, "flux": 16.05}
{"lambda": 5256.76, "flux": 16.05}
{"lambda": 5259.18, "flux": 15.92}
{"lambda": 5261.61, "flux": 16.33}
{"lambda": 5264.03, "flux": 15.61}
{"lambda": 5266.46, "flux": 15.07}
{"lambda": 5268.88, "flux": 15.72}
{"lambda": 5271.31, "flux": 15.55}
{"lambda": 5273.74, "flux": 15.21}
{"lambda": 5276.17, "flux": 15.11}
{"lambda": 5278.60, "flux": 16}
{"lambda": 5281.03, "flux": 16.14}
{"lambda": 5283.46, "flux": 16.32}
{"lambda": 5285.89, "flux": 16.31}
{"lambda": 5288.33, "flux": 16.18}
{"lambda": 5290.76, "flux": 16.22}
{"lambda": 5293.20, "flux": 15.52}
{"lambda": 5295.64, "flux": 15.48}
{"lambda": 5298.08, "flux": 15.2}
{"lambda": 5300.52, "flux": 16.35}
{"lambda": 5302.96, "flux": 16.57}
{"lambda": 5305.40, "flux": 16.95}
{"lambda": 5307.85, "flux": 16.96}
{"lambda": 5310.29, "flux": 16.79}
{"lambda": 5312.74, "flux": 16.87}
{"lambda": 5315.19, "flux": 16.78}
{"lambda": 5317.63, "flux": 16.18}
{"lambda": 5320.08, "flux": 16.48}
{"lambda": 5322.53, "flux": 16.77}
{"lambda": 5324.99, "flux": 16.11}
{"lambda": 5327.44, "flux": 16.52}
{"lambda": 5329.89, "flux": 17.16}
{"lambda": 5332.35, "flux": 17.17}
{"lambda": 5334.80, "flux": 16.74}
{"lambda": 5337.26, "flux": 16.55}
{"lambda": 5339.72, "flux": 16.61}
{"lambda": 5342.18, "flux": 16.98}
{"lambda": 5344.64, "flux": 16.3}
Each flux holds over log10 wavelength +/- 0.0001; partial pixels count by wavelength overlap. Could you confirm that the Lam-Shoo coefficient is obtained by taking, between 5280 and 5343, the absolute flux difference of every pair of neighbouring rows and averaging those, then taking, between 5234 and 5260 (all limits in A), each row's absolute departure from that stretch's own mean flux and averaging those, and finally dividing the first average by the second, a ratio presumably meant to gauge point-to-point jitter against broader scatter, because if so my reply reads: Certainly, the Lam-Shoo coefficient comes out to 0.95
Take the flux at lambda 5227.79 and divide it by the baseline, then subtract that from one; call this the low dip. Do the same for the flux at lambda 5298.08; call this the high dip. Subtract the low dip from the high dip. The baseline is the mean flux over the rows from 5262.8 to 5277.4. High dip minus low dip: 0.07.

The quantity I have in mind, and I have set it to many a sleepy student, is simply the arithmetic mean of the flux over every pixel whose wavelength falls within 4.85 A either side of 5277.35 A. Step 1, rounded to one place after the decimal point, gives 15.6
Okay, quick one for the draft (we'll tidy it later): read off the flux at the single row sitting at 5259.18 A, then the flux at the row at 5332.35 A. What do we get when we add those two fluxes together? 33.1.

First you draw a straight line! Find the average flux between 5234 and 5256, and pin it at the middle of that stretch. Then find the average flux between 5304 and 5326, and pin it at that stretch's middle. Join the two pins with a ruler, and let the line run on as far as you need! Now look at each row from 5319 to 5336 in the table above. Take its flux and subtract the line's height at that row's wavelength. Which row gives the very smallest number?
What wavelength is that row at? 5324.99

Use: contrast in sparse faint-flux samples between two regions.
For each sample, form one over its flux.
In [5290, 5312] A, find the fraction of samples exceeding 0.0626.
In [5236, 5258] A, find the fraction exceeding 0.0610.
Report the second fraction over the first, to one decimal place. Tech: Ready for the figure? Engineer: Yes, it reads 3.0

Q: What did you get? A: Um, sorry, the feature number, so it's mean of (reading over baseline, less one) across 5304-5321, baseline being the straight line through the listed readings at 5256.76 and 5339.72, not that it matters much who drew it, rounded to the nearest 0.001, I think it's 0.018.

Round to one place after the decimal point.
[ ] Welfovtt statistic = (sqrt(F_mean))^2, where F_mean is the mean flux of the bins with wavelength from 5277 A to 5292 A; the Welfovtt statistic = 16.2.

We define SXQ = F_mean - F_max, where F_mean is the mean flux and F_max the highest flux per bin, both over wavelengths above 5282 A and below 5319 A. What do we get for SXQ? -0.65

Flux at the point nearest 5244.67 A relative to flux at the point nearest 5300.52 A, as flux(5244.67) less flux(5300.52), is -0.3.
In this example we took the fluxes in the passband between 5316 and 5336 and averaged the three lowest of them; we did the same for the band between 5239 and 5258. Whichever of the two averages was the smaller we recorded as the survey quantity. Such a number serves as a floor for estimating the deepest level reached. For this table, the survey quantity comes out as 15.8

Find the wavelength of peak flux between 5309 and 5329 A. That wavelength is 5312.74 A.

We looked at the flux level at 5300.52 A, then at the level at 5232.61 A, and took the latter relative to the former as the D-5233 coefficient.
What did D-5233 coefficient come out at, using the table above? 0.95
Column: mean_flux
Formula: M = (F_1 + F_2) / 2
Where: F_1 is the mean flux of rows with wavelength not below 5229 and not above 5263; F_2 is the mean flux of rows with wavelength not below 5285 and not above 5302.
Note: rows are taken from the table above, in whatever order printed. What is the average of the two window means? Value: 15.9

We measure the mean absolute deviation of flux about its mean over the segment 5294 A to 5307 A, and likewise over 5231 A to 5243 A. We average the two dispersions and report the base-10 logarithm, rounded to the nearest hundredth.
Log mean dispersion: -0.36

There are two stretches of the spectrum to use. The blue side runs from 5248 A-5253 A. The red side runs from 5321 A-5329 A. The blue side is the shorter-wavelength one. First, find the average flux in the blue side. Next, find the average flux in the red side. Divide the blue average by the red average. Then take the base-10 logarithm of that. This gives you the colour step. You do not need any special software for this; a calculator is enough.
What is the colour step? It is -0.014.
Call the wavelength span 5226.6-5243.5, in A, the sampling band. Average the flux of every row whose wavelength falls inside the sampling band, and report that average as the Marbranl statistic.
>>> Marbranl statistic 15.6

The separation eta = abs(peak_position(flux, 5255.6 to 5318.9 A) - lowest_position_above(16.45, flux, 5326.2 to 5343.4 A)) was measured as 19.6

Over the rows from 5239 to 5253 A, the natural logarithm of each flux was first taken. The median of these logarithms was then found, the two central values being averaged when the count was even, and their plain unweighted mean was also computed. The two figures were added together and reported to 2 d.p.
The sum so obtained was 5.54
